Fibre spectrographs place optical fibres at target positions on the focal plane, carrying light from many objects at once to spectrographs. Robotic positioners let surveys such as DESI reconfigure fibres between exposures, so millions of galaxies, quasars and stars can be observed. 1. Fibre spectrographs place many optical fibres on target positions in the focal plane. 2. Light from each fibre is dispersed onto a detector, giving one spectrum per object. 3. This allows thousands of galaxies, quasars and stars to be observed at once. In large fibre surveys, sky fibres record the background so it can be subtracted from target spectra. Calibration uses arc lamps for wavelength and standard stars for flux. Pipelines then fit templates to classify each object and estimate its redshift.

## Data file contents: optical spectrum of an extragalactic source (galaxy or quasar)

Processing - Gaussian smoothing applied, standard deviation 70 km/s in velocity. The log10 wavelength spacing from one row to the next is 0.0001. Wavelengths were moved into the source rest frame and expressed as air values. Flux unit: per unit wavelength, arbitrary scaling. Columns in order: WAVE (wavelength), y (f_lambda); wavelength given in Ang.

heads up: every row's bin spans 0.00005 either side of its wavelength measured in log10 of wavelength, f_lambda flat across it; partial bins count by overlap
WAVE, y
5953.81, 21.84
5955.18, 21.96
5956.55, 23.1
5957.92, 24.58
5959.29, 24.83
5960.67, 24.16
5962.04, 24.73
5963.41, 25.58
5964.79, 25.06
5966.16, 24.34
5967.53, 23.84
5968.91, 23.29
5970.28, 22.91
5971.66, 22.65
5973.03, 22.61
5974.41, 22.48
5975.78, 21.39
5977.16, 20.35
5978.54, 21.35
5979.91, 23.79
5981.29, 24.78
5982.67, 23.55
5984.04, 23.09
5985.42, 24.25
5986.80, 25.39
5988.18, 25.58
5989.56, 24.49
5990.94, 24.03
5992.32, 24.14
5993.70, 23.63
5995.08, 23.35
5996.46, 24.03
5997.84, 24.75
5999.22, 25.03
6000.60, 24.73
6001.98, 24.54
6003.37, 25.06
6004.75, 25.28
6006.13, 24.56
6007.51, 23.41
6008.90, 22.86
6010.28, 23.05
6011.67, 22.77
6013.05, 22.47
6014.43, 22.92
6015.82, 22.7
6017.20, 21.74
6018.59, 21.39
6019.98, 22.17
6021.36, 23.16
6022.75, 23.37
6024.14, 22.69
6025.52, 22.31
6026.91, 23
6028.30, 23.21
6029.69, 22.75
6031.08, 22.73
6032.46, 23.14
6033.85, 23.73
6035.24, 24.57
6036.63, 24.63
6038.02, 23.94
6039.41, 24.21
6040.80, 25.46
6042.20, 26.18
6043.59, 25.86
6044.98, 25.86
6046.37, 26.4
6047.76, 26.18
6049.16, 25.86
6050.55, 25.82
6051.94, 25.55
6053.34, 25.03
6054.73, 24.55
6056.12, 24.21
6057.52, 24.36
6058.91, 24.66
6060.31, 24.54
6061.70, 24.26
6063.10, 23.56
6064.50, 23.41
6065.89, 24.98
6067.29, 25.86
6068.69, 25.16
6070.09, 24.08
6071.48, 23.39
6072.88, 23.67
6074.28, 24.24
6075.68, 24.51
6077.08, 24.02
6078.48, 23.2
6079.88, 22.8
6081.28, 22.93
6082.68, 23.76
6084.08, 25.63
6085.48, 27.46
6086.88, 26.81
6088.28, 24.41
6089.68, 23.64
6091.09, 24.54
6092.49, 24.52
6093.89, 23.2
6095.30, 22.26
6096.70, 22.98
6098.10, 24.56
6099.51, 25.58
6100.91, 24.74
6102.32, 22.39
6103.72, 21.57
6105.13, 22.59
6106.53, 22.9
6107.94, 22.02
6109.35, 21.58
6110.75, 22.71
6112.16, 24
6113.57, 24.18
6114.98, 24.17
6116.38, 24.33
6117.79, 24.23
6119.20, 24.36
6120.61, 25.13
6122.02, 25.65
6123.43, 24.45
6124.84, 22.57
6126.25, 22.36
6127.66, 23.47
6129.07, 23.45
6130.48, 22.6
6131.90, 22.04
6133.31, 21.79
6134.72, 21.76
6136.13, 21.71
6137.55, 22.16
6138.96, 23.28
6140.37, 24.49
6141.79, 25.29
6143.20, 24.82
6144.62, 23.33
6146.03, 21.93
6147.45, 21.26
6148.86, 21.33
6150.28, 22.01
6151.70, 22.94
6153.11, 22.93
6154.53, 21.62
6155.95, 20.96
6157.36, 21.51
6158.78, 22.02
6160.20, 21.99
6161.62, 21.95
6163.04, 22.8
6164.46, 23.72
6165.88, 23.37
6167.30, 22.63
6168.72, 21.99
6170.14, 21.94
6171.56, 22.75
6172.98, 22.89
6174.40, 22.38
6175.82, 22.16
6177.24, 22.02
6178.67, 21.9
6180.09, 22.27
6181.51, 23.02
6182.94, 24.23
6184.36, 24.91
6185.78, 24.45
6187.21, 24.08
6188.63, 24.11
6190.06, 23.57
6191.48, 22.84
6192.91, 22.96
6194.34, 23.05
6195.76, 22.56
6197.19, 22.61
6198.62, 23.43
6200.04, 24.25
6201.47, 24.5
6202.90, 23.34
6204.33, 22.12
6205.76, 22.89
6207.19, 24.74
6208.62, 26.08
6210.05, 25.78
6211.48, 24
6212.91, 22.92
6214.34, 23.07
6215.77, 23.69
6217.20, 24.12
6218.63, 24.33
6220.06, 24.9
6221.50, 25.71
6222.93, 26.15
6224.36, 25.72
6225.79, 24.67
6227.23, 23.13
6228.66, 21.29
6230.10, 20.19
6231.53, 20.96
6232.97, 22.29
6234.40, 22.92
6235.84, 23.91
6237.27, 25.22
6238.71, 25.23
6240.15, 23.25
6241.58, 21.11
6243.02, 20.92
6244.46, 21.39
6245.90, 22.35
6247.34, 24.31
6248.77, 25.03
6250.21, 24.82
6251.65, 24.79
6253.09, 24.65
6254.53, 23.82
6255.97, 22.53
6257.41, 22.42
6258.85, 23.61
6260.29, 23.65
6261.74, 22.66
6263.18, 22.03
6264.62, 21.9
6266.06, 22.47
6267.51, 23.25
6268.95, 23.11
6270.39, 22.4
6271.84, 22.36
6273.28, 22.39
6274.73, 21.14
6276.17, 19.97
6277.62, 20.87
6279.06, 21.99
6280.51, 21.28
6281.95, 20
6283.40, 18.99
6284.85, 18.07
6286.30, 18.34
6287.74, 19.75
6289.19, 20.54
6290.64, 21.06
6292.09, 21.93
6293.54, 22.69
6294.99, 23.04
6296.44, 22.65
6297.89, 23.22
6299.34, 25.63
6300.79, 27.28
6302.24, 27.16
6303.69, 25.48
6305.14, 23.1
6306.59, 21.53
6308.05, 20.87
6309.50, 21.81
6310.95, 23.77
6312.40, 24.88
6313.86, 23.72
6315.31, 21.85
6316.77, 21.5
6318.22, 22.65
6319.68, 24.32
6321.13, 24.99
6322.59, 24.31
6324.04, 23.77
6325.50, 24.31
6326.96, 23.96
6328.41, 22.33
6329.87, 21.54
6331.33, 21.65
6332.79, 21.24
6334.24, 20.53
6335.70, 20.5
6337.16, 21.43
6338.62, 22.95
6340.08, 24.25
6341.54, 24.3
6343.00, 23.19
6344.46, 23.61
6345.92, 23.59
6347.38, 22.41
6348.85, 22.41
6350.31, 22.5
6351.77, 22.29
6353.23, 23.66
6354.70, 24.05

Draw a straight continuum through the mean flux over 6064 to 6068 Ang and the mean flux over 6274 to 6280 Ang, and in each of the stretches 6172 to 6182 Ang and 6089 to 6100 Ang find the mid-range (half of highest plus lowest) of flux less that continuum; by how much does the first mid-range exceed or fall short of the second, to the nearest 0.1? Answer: 0.0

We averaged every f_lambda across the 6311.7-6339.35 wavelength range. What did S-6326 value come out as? 22.8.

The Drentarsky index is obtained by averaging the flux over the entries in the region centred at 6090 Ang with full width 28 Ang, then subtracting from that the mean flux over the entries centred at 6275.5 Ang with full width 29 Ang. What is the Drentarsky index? 2.9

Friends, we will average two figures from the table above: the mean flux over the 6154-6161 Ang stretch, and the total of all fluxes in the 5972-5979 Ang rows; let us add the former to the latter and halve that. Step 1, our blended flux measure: 64.9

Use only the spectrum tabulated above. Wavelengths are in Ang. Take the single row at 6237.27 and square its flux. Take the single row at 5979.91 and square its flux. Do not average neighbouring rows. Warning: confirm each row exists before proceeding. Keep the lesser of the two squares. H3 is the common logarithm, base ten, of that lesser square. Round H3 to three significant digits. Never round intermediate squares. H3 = 2.75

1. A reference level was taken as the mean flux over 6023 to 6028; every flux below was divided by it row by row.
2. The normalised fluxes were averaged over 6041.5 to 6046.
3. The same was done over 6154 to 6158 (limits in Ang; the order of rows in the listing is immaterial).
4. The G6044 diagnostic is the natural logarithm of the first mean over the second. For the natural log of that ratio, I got 0.20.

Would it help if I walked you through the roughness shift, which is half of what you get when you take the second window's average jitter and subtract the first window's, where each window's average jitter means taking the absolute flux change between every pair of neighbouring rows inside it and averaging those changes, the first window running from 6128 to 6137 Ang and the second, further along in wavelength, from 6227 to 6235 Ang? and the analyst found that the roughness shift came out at 0.39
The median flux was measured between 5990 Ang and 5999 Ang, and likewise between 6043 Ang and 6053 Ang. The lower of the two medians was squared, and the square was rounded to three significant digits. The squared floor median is 577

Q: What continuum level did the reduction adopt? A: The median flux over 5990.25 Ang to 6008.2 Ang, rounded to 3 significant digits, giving 24.5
